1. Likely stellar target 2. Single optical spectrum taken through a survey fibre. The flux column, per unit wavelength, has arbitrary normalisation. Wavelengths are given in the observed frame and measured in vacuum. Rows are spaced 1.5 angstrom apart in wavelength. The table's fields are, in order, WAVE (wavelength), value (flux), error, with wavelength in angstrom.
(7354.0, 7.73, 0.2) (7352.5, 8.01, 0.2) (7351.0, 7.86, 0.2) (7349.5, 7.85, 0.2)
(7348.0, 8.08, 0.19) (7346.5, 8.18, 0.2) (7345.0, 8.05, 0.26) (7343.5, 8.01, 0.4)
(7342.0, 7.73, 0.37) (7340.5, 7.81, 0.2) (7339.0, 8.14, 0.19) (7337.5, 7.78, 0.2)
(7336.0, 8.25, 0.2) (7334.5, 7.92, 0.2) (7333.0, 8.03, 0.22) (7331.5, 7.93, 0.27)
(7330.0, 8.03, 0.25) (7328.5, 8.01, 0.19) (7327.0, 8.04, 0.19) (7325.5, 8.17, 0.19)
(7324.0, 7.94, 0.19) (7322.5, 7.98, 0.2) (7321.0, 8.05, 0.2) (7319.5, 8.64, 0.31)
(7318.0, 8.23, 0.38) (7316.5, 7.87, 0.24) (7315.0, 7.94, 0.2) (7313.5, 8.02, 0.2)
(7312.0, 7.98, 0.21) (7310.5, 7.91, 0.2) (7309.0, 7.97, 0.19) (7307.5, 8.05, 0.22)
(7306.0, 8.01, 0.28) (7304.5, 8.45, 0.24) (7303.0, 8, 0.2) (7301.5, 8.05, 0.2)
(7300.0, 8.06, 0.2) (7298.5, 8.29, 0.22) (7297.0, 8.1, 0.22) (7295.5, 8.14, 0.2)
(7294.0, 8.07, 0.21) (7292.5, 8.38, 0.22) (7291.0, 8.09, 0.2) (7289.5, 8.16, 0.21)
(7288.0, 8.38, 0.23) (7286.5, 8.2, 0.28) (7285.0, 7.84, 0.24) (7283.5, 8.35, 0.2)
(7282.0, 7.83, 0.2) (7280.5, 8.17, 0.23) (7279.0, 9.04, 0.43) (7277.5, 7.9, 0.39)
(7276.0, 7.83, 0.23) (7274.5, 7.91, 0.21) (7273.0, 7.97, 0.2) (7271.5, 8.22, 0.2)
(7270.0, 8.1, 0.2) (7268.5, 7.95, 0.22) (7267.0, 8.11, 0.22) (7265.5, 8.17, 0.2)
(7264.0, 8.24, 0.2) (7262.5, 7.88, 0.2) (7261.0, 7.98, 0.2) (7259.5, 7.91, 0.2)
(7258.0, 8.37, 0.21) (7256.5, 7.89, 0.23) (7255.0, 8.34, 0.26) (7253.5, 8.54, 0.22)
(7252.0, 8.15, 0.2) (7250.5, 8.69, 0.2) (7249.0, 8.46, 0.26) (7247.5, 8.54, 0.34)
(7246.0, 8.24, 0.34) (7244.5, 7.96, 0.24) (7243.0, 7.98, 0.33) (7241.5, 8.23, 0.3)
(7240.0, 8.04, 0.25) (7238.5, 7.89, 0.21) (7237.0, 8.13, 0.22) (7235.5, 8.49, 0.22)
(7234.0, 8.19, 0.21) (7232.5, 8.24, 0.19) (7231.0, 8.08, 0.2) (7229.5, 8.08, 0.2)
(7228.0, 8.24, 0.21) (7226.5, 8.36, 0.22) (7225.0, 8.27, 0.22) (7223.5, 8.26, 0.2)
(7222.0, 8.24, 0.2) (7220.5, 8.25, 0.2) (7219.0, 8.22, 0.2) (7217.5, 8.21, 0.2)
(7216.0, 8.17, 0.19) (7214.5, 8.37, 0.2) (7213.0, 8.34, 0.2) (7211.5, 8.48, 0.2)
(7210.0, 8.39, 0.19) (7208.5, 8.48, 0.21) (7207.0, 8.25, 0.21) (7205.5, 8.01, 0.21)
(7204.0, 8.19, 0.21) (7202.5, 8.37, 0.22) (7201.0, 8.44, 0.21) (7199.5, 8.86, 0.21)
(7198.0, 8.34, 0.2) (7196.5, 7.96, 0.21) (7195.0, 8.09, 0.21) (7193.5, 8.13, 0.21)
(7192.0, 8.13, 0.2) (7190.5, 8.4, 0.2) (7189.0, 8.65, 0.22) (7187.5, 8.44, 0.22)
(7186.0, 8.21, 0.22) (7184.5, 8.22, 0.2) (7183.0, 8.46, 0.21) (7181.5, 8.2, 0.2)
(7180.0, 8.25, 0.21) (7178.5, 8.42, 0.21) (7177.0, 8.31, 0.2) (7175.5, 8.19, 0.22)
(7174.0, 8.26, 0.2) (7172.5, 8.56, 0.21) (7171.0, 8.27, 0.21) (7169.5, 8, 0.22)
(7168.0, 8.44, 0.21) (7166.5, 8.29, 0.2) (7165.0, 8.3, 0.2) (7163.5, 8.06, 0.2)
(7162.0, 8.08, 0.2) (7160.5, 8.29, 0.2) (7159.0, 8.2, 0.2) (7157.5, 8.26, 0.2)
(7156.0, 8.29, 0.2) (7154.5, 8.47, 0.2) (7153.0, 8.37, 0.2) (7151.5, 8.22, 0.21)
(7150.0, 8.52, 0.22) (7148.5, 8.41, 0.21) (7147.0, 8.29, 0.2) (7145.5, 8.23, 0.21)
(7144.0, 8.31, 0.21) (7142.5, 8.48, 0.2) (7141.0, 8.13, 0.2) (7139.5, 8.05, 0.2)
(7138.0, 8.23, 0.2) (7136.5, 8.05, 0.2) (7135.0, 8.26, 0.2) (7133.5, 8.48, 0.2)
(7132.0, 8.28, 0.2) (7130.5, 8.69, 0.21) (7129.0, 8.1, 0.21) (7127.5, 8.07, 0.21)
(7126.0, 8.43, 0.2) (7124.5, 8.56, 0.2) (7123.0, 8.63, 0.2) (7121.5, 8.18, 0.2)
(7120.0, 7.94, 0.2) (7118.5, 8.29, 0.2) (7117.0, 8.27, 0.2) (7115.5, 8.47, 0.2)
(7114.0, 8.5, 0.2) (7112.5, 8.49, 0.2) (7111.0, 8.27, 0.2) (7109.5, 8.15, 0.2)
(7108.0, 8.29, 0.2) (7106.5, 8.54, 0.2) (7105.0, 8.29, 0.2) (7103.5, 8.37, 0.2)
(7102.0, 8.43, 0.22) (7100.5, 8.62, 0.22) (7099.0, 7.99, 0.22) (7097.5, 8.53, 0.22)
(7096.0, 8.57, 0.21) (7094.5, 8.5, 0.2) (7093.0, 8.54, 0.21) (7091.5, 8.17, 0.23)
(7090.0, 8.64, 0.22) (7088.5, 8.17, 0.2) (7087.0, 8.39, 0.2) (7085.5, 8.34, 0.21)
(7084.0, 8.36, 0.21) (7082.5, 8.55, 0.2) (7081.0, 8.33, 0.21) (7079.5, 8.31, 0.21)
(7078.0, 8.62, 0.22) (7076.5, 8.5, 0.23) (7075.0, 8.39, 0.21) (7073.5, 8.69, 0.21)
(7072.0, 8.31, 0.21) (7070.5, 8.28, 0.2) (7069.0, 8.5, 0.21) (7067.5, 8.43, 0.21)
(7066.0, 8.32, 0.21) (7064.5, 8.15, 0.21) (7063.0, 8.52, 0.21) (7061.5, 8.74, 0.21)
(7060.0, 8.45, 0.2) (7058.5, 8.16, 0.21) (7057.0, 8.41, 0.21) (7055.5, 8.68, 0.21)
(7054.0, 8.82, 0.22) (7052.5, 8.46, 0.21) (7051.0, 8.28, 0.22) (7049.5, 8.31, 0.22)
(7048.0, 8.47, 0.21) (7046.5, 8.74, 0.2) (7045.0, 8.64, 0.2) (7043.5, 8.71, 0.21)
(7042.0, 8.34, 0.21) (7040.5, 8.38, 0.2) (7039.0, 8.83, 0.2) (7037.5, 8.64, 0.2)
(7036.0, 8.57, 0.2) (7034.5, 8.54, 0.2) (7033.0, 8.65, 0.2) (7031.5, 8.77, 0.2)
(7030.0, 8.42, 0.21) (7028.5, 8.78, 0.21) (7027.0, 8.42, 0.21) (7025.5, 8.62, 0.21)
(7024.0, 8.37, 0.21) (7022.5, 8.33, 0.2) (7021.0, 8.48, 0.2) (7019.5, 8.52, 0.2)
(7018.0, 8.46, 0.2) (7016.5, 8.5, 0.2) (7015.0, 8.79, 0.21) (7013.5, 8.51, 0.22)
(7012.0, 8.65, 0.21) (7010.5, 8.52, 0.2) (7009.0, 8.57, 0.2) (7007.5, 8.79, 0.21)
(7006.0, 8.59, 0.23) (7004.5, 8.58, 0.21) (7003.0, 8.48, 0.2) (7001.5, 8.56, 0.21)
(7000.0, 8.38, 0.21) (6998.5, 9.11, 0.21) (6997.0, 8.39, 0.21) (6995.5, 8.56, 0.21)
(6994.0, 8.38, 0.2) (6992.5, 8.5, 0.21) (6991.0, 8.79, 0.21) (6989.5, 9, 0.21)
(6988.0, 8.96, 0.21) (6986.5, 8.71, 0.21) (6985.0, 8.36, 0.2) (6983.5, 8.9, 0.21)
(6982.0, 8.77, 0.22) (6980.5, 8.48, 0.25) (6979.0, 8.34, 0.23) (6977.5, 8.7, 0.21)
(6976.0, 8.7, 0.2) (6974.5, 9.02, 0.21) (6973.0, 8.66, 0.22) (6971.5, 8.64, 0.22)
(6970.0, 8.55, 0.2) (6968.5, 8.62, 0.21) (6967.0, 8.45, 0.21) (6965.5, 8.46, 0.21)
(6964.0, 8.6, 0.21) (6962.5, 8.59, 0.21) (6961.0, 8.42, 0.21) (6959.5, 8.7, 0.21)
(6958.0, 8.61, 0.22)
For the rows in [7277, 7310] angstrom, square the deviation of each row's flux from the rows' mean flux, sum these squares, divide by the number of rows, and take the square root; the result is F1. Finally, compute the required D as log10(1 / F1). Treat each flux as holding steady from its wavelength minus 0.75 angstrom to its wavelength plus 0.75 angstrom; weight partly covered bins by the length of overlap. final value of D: 0.59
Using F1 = 0.25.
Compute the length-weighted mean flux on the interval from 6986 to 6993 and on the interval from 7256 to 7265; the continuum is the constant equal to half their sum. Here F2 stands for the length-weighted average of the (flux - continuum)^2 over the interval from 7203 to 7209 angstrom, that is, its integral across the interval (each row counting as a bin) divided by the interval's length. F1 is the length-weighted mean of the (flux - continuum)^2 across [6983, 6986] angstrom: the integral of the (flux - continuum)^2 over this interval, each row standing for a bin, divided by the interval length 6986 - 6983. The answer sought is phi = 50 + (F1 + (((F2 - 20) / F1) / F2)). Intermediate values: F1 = 0.10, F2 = 0.07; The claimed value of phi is -2889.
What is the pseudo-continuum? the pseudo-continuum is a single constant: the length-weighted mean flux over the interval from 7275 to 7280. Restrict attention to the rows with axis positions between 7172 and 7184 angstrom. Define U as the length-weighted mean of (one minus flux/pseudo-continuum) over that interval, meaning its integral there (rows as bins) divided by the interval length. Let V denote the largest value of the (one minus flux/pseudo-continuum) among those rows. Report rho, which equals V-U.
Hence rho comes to 0.02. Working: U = -0.011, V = 0.005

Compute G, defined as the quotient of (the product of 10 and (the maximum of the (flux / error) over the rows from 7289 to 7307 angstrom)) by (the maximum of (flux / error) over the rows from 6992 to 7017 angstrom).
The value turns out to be 9.4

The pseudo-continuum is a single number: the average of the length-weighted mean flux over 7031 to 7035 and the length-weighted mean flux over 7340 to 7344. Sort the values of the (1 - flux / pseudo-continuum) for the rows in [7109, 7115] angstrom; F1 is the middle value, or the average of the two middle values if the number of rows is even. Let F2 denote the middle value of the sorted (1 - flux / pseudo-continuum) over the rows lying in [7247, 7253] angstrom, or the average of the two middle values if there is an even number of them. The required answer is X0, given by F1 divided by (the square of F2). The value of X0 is -17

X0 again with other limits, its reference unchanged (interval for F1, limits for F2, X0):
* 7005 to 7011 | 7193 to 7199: -144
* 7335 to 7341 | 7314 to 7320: 85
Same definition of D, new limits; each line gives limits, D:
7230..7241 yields 0.76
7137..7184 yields 0.86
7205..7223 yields 0.89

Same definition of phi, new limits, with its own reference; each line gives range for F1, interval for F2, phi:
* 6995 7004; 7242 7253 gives -2722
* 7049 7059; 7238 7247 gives -2806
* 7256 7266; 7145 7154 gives -6589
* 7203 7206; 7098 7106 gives -4026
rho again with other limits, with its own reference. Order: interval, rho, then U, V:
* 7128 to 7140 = 0.03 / -0.004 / 0.022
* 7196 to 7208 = 0.04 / -0.010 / 0.033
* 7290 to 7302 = 0.01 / 0.010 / 0.022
